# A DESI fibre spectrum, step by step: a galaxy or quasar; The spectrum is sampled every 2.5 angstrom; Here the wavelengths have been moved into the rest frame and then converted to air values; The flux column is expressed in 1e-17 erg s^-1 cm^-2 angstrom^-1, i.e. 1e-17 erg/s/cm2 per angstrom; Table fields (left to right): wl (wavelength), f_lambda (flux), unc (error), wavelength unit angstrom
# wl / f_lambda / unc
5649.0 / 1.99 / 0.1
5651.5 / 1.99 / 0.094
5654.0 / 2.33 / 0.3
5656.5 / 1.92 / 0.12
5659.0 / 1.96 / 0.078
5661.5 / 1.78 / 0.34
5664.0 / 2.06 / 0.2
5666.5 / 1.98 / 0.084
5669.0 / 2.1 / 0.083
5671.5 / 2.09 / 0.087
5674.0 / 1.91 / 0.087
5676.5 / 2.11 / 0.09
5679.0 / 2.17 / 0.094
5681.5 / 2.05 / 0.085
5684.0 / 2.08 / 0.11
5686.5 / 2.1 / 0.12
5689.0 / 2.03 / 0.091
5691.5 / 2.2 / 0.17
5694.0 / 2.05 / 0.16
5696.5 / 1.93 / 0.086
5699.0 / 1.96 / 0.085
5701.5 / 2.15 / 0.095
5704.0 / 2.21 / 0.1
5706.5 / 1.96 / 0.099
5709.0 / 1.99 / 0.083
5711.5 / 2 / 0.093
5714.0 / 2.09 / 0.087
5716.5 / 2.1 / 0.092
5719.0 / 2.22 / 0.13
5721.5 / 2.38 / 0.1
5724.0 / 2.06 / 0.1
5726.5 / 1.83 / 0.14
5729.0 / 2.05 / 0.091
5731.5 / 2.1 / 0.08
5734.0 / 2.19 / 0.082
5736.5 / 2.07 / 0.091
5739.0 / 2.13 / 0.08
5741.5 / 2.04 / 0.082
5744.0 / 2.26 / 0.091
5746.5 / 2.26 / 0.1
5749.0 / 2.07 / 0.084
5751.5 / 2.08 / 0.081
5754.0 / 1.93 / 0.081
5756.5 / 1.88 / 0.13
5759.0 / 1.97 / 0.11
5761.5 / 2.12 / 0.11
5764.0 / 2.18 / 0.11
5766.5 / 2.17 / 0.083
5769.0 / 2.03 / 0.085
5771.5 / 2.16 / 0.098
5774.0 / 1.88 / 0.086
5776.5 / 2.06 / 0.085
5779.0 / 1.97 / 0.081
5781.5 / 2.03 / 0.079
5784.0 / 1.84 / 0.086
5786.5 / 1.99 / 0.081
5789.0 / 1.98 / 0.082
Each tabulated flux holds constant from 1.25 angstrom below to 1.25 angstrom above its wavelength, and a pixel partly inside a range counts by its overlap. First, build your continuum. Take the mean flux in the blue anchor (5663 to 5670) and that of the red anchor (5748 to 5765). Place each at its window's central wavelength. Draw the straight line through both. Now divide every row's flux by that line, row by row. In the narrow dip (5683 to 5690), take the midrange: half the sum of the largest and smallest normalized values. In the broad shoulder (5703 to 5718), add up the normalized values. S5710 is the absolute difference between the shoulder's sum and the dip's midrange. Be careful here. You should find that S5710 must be 5.0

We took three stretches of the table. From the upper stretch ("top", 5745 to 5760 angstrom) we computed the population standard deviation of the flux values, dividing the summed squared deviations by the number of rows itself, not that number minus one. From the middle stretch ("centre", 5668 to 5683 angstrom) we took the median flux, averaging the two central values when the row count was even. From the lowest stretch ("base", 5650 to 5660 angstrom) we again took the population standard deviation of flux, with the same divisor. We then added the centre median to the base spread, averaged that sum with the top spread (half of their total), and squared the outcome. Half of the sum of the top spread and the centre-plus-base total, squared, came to 1.42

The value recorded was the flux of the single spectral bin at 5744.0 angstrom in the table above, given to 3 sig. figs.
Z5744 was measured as 2.26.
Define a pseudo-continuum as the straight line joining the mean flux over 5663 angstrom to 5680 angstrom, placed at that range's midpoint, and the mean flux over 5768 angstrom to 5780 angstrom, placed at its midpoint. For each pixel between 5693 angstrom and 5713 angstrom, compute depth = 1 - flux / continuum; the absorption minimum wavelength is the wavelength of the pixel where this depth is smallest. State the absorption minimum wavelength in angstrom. 5704.0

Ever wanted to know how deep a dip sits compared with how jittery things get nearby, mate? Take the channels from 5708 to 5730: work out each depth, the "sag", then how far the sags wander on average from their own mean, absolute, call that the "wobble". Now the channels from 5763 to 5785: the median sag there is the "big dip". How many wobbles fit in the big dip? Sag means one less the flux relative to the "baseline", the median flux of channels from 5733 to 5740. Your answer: 0.96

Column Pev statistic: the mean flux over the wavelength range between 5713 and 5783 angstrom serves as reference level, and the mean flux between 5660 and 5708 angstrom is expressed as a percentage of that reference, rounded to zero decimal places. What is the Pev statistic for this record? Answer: 98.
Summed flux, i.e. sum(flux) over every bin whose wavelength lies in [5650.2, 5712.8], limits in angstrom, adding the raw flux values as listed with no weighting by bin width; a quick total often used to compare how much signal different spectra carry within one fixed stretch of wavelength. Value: 51.1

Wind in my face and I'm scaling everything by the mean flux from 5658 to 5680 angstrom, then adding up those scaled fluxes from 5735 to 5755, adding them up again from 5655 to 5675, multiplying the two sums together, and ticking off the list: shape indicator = 65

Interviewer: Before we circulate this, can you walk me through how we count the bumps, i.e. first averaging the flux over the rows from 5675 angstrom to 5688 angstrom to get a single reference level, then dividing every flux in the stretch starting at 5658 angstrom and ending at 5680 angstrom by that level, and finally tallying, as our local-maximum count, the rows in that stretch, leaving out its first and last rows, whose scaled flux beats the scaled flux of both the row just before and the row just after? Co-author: 2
